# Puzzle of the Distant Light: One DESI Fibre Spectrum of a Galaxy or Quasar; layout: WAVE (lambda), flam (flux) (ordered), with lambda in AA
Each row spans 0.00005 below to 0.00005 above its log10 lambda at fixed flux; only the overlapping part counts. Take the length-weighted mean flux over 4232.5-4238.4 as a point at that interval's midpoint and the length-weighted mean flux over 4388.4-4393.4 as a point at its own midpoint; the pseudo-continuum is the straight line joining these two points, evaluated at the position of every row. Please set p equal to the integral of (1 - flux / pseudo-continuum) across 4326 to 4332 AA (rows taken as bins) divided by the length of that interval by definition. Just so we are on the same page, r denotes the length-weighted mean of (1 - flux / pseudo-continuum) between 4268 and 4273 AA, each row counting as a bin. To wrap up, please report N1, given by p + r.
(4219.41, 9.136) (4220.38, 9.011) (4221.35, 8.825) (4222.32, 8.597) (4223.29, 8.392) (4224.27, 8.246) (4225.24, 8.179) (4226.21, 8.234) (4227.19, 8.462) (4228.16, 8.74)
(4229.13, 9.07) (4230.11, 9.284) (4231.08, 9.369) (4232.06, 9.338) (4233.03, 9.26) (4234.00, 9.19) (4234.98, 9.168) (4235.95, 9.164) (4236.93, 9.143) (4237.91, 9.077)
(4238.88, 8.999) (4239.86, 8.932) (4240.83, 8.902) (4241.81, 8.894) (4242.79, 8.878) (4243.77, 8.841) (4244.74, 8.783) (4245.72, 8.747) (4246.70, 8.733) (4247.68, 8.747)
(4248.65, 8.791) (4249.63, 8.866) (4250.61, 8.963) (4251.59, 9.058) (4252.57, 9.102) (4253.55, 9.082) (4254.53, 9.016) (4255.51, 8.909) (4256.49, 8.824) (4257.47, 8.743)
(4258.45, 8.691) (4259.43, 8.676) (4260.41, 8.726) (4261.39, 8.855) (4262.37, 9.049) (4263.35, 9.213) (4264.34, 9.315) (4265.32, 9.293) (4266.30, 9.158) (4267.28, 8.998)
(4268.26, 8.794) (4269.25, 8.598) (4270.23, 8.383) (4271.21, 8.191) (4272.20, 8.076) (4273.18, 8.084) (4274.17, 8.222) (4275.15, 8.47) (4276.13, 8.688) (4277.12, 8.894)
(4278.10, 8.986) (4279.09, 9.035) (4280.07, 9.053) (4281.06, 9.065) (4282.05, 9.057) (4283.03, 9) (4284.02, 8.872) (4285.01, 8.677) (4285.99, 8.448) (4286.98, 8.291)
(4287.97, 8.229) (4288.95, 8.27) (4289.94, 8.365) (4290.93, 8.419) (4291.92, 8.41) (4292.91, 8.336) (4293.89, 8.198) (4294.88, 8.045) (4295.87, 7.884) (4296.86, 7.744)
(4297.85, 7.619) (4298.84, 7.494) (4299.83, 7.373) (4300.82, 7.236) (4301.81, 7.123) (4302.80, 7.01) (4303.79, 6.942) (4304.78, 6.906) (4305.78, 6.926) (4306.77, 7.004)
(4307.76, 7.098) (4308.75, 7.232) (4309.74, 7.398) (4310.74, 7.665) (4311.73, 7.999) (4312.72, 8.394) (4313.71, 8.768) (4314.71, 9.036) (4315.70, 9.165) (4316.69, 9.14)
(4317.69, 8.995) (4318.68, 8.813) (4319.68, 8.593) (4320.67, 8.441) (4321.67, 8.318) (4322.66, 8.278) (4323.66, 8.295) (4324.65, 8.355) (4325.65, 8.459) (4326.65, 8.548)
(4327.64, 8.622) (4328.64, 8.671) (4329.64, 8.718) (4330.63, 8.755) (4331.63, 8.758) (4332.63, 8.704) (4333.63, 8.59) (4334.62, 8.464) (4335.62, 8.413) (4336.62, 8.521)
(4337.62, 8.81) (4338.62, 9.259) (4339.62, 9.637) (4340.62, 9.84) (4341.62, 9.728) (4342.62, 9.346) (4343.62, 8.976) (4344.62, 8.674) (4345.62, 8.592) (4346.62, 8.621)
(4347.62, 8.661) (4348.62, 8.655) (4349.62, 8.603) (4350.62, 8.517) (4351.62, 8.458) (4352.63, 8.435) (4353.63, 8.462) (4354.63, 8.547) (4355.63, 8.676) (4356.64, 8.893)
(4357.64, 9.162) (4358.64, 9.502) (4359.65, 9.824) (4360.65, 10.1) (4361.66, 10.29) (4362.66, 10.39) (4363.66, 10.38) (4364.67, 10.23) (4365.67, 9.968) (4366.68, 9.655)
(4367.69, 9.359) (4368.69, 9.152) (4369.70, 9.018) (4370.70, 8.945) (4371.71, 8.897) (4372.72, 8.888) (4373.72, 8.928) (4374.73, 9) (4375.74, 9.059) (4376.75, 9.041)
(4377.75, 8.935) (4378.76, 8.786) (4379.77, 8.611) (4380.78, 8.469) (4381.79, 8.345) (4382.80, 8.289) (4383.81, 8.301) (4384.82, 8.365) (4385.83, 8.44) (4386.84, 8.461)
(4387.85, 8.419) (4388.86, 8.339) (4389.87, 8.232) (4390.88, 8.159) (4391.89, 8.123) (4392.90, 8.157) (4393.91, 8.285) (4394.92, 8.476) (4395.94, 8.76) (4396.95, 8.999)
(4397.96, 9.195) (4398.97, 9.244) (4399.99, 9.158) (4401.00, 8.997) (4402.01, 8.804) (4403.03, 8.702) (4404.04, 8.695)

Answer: 0.06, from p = -0.01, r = 0.066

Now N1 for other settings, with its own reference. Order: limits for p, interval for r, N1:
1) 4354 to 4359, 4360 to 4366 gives -0.28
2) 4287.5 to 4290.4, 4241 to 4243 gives 0.09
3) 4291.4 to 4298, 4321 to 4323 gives 0.12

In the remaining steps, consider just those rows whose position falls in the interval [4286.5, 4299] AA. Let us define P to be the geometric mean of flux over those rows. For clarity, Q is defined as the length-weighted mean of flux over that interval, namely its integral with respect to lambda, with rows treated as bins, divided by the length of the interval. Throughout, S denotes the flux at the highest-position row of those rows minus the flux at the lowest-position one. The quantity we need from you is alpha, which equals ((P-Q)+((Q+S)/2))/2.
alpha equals 1.82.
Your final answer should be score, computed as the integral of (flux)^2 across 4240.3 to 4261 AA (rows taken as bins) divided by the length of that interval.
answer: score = 78.5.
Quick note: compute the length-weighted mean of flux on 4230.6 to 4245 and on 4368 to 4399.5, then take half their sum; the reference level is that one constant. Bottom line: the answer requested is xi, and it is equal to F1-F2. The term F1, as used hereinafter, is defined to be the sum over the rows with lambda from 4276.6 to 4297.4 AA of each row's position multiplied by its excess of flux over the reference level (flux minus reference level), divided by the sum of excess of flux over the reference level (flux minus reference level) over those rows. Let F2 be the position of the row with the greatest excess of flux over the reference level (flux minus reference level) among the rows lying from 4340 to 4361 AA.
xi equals -66.8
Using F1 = 4293.9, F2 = 4360.65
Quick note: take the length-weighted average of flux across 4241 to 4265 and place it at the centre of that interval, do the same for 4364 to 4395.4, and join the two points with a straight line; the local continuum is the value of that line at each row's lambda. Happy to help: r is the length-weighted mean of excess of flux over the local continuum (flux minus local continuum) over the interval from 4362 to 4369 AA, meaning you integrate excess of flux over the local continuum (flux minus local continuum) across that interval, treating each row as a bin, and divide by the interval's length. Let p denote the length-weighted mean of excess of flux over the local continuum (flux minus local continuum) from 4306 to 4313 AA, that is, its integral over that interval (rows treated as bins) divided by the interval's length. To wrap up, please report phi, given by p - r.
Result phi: -2.5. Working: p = -1.35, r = 1.1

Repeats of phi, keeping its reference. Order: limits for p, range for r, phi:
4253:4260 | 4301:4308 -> 1.8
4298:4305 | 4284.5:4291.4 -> -1.2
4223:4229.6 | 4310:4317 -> -0.2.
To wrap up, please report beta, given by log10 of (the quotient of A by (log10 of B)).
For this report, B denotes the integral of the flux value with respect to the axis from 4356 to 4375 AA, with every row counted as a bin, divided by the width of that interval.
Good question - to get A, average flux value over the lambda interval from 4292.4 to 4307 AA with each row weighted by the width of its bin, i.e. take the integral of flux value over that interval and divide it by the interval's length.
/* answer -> 0.88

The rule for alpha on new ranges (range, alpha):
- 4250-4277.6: 2.18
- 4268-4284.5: 2.19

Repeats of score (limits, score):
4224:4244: 79.9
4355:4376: 89.5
